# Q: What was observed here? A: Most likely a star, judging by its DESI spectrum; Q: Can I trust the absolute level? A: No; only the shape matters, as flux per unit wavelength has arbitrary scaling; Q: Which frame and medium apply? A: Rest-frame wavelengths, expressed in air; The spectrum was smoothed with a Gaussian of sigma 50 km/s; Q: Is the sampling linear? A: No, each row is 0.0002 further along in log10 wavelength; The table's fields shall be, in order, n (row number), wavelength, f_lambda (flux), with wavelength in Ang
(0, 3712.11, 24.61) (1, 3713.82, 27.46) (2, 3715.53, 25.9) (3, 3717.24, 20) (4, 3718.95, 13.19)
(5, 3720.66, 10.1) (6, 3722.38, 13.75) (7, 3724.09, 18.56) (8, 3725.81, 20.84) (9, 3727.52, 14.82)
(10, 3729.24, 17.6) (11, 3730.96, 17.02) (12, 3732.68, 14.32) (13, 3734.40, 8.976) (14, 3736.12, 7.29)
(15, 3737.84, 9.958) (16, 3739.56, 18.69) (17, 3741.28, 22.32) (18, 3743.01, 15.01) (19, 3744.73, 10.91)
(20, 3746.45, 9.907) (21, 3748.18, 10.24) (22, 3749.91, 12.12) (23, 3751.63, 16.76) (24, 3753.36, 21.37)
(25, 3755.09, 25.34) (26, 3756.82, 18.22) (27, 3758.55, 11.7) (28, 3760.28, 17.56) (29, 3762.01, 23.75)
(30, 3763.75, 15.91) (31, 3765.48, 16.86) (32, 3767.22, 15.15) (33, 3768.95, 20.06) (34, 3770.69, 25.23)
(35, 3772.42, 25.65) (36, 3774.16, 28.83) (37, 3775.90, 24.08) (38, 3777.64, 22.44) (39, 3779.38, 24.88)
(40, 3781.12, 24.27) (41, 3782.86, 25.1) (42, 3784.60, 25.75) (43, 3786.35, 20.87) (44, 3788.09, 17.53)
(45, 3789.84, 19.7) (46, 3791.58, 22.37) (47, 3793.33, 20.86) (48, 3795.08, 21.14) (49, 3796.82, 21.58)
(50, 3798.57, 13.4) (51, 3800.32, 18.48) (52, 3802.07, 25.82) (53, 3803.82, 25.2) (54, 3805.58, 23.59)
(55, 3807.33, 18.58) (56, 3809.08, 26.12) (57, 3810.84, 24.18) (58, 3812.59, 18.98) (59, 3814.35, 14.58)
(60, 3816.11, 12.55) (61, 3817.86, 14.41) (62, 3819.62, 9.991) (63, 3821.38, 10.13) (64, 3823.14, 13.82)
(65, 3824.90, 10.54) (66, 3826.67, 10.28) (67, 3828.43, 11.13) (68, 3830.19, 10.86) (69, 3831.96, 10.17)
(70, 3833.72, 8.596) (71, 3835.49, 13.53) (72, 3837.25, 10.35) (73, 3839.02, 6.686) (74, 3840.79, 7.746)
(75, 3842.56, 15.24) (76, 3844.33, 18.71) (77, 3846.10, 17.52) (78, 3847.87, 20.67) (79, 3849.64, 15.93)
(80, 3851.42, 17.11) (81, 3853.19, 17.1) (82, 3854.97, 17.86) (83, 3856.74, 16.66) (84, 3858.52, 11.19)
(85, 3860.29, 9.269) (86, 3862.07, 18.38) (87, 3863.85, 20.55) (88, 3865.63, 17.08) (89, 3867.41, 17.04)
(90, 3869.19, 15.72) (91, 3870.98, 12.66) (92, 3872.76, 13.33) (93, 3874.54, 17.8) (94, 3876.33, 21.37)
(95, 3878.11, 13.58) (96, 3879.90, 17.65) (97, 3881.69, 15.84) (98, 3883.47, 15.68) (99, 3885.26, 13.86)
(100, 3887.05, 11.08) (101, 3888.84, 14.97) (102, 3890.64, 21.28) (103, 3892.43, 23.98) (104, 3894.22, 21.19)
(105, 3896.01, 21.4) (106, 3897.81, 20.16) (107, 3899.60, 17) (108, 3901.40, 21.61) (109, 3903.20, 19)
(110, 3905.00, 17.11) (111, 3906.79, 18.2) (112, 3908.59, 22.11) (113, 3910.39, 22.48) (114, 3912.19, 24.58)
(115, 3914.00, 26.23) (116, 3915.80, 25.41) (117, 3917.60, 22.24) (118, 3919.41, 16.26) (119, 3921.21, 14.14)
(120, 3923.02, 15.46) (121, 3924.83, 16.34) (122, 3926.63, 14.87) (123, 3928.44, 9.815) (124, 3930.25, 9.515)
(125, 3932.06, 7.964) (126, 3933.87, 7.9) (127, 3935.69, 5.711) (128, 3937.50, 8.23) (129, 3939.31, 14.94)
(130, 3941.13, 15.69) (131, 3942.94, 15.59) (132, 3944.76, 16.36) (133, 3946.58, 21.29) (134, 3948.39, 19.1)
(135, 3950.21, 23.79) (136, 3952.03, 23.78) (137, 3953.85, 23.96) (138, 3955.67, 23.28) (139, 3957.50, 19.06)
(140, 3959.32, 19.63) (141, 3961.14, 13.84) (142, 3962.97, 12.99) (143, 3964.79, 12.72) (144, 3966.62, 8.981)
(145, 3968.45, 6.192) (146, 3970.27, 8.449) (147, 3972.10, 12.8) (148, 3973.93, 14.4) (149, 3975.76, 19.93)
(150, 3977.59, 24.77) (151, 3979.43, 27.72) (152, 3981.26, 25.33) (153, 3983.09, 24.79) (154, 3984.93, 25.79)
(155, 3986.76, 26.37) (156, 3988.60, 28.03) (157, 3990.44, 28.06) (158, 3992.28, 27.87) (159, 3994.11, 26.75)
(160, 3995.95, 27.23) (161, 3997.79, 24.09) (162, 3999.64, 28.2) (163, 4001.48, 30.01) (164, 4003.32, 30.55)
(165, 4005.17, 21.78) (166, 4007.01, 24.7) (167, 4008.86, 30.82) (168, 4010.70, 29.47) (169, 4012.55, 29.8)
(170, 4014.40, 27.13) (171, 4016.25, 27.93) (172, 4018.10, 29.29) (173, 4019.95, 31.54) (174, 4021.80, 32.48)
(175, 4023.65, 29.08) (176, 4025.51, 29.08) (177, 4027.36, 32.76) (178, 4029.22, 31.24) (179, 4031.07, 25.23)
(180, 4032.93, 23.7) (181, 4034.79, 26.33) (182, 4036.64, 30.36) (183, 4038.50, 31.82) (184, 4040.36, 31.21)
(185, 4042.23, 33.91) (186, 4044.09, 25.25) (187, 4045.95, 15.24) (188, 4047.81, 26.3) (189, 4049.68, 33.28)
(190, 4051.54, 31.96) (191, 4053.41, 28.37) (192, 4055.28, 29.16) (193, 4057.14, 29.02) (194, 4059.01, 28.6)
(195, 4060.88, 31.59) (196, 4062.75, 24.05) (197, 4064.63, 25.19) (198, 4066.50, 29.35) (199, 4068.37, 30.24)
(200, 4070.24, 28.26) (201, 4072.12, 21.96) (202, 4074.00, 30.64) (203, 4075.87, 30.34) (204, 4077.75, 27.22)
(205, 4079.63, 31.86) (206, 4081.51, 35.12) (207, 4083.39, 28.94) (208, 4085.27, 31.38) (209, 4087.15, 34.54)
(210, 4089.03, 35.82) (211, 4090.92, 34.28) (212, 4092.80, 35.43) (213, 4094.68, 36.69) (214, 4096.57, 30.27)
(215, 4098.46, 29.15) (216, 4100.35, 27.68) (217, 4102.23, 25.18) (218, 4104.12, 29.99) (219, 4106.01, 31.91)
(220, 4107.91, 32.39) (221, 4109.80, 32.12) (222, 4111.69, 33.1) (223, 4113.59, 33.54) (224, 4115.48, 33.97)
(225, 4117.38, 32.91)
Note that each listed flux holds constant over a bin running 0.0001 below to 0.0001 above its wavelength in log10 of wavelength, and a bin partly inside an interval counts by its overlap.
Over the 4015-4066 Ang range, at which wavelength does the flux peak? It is 4042.23 Ang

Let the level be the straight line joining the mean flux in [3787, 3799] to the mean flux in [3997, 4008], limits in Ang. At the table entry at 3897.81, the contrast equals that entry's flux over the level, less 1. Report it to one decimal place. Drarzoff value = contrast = -0.1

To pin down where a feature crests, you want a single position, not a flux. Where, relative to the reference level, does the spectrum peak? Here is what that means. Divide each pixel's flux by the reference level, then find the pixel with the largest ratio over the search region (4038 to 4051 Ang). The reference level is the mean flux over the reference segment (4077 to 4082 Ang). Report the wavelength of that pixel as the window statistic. 4042.23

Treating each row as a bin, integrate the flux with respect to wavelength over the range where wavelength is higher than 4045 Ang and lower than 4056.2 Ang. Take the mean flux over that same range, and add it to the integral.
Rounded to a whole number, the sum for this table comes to 334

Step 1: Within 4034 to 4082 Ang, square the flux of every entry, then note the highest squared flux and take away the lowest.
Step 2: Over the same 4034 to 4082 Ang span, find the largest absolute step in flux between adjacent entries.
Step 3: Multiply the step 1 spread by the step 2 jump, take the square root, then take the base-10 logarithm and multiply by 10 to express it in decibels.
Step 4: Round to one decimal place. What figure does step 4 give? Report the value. 20.2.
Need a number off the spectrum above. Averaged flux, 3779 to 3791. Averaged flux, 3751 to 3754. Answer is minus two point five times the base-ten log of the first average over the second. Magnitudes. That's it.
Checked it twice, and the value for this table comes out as -0.18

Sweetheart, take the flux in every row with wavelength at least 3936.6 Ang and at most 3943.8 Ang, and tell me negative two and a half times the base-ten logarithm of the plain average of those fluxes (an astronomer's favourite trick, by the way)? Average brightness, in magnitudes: -2.83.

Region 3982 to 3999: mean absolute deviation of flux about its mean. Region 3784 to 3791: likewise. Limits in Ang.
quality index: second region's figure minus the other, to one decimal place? 1.2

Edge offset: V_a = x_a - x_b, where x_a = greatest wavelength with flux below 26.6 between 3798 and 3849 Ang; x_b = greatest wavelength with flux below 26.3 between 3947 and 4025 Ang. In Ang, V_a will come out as -159.1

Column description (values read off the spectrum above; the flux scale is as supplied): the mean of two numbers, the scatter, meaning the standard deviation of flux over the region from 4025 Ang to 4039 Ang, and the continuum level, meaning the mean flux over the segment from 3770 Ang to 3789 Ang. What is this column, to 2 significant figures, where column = 14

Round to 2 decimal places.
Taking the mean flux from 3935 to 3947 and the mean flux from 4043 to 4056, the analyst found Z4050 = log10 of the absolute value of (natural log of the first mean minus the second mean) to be 1.39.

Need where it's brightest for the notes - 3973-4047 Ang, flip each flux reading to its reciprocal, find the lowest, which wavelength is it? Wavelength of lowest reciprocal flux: 4042.23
